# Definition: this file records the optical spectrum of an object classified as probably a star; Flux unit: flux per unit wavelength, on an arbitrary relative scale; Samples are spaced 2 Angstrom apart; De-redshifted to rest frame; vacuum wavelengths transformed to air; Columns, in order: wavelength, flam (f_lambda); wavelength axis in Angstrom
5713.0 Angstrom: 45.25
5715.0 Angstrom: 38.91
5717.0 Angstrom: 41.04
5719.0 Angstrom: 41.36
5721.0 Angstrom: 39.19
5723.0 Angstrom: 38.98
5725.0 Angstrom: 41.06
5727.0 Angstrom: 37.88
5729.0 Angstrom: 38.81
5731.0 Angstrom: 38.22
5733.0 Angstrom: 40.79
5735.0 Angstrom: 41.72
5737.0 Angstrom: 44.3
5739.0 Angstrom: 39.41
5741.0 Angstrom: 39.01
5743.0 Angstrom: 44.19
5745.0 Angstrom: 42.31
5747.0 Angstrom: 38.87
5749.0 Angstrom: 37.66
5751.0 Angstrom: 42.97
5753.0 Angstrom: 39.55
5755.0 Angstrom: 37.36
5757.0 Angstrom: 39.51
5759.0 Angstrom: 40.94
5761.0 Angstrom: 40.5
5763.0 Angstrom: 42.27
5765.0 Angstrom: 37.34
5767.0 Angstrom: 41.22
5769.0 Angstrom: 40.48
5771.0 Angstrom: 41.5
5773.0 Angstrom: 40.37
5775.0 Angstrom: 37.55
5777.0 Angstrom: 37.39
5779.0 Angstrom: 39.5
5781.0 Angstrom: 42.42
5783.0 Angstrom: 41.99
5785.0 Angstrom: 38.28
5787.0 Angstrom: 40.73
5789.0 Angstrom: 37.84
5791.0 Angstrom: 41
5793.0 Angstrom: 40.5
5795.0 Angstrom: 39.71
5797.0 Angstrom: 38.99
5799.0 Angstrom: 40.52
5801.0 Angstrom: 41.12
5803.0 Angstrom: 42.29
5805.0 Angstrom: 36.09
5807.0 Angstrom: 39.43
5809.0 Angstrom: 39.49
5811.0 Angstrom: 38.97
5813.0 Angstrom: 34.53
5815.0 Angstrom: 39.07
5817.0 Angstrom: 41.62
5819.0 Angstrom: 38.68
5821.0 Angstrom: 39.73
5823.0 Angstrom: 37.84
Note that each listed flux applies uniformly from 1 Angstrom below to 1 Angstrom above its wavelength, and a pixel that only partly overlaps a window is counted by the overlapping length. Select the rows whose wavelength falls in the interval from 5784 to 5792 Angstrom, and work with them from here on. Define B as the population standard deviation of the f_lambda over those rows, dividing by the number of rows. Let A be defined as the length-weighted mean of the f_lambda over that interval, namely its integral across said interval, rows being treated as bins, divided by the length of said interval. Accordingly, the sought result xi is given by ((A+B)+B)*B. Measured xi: 60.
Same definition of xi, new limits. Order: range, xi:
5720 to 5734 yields 47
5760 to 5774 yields 63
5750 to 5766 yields 84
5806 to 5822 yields 80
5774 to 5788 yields 83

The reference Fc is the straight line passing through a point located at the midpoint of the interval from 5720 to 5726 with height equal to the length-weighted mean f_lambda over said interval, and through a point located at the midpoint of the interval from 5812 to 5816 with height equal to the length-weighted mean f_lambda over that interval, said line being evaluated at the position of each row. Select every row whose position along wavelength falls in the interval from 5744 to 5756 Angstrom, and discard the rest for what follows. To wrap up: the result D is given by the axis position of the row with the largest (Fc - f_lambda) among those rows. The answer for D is 5755.0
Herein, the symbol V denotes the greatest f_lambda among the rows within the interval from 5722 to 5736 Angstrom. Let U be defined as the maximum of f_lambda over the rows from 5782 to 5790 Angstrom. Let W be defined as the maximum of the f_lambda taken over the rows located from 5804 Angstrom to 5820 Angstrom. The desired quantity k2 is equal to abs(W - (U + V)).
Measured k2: 42.1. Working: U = 41.99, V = 41.72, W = 41.62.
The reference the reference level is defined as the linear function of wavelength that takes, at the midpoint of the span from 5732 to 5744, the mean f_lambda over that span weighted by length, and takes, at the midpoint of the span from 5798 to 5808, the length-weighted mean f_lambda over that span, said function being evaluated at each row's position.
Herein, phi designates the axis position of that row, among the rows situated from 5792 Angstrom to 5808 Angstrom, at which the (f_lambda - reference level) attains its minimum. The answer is 5805.0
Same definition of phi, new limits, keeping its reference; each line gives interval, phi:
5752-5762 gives 5755.0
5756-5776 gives 5765.0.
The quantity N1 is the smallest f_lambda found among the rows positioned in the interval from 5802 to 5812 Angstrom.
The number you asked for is 36.09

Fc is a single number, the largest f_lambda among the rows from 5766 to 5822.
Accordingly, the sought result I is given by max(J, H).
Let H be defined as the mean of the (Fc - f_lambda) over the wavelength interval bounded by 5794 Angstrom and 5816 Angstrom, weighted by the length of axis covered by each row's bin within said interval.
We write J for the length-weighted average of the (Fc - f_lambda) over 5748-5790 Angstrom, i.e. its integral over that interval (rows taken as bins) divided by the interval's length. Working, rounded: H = 3.3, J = 2.5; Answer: 3.3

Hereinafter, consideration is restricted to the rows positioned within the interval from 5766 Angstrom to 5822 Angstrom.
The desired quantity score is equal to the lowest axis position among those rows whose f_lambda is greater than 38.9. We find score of 5767.0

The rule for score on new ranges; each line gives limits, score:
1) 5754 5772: 5757.0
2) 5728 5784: 5733.0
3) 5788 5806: 5791.0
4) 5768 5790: 5769.0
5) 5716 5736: 5717.0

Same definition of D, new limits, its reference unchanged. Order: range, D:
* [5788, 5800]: 5789.0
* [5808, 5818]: 5813.0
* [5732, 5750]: 5749.0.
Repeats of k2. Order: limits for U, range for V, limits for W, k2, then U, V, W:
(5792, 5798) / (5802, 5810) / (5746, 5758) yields 39.8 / 40.5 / 42.29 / 42.97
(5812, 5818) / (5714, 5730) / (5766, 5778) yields 41.5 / 41.62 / 41.36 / 41.5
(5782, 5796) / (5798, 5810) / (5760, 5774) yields 42.0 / 41.99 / 42.29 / 42.27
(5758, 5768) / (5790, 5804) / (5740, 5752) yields 40.4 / 42.27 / 42.29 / 44.19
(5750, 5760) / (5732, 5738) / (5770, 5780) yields 45.8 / 42.97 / 44.3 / 41.5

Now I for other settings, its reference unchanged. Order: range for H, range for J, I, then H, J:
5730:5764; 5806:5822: 3.5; 1.9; 3.5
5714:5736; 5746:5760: 2.9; 2.6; 2.9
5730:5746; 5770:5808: 2.6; 1.2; 2.6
